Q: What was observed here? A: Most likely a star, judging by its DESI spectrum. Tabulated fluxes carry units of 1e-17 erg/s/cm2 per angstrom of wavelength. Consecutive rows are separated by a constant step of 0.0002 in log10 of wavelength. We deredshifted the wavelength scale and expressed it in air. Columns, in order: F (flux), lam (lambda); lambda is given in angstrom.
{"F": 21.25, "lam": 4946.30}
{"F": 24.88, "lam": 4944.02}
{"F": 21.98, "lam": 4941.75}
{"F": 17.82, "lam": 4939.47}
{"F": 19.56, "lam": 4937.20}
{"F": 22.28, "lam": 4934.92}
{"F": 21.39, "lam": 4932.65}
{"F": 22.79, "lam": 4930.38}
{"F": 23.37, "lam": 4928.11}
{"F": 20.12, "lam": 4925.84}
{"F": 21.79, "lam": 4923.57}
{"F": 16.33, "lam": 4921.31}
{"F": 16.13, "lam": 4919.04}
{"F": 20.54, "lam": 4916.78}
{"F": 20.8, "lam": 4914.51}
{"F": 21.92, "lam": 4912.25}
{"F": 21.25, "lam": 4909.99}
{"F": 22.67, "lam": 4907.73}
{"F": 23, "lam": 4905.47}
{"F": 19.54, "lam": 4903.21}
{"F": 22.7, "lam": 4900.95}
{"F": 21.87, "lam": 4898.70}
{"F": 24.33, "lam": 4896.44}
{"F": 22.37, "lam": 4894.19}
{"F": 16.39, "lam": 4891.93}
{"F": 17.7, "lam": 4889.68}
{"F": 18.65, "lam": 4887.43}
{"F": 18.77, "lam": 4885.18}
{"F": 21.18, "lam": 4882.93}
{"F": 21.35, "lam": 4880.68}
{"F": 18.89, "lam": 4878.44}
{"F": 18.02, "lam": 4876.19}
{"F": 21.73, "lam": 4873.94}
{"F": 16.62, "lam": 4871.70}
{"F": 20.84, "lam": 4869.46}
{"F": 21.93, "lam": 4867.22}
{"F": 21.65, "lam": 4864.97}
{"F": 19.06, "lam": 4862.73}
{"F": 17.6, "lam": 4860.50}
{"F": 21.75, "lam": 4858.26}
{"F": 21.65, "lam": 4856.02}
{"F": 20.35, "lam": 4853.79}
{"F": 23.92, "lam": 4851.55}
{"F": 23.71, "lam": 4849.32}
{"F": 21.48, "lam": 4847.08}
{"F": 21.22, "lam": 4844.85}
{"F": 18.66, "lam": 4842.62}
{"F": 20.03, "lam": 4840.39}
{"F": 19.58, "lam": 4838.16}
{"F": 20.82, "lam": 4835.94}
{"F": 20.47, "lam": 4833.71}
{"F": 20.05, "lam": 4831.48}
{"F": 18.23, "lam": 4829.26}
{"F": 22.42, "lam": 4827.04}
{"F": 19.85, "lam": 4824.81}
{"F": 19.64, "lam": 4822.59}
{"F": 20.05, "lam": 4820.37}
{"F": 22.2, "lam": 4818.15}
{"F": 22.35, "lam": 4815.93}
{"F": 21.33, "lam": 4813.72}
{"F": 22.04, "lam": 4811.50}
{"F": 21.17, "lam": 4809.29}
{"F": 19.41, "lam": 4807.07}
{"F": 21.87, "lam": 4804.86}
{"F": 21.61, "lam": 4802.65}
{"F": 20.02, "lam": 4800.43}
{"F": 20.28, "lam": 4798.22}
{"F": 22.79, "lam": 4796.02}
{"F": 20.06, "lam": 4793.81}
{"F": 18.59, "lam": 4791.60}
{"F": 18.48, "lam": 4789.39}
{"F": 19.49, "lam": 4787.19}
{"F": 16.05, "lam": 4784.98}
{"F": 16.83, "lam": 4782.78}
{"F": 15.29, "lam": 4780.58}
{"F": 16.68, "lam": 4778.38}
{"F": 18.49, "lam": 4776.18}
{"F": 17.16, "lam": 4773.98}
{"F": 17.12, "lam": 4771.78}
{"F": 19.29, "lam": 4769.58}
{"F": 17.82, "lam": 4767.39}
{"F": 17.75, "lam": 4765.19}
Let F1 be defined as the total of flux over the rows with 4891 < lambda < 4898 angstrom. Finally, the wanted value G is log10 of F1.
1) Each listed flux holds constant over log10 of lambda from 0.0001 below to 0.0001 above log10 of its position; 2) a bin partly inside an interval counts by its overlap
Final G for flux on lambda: 1.80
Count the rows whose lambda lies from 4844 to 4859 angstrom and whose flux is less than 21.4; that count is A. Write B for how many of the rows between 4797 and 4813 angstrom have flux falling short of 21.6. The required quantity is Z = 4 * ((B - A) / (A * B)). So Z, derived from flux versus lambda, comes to 1.0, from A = 2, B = 4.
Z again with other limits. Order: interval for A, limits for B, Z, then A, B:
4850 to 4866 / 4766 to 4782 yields 0.8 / 3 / 7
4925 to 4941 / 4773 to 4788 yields 0.4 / 4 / 7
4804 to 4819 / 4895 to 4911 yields -0.7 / 3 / 2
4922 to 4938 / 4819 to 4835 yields 0.7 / 3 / 6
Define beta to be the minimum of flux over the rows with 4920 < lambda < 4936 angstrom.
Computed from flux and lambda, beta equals 16.33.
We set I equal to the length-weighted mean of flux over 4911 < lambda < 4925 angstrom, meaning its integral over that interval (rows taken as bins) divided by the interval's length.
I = 19.6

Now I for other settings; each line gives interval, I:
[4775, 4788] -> 17.1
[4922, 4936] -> 21.8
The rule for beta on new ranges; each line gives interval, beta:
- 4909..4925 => 16.13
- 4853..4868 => 17.6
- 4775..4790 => 15.29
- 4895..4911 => 19.54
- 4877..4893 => 16.39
